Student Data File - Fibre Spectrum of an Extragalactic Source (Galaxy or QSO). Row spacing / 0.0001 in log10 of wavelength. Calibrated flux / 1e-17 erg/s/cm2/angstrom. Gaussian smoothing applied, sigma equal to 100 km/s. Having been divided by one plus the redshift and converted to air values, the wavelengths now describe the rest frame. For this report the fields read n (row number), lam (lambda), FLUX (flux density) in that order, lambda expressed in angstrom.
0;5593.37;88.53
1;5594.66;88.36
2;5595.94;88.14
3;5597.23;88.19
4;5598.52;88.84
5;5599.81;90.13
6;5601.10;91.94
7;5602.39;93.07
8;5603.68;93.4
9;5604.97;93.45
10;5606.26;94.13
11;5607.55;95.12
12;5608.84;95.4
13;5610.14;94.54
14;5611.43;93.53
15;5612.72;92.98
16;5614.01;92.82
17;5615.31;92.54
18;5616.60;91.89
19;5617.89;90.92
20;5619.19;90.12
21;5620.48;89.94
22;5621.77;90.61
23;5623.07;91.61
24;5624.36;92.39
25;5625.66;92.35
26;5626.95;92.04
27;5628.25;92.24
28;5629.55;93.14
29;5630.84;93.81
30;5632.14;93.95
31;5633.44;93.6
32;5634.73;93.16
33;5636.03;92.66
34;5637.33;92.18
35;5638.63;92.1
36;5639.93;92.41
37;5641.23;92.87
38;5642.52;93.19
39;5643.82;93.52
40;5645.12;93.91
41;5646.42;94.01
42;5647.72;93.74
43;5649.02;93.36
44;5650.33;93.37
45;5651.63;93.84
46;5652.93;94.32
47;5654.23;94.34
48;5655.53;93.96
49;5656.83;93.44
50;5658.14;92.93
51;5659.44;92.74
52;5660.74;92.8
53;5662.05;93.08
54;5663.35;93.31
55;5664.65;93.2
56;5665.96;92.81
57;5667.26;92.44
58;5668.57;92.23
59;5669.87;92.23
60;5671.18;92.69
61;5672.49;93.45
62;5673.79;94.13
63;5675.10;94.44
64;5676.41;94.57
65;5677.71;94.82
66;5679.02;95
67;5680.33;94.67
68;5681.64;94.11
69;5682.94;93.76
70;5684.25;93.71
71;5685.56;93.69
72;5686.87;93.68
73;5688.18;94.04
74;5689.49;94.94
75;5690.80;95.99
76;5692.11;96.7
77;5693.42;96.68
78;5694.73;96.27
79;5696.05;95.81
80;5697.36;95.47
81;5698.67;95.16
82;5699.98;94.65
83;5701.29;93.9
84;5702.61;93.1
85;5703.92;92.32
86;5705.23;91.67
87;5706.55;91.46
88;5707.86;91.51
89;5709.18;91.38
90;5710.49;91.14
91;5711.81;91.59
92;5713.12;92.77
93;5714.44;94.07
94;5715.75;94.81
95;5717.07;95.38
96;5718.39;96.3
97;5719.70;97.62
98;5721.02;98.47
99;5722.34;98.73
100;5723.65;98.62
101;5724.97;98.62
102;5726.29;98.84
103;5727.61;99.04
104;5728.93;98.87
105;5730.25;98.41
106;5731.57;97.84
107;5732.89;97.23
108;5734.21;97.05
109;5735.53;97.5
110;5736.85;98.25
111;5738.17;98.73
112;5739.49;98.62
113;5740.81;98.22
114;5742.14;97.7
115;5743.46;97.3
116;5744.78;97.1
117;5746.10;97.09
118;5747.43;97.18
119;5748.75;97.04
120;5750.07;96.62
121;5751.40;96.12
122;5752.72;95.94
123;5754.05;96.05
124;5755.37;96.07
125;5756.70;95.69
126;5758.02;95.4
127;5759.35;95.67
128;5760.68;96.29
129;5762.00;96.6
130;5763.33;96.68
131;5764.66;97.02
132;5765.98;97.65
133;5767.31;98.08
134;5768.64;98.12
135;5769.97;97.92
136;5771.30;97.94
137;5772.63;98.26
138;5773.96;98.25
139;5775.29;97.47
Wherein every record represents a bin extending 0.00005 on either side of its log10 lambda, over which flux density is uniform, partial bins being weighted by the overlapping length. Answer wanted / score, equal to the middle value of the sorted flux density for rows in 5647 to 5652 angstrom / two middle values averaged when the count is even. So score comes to 93.6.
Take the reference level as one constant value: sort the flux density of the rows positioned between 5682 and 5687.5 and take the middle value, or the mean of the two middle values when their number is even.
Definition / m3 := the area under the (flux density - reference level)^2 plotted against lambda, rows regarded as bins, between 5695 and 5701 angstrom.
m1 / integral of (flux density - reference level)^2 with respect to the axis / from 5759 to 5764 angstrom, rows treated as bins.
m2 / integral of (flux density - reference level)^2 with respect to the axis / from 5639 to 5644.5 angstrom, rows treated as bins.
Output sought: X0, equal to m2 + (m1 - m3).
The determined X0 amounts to 23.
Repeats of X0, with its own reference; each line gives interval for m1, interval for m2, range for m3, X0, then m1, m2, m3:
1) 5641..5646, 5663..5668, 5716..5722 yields -67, 1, 3.8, 71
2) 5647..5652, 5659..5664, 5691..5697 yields -38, 0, 2.8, 41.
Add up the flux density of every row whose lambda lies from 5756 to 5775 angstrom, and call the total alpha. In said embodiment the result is 1360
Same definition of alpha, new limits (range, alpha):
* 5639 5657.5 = 1310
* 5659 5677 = 1304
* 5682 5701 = 1331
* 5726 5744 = 1374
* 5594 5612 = 1288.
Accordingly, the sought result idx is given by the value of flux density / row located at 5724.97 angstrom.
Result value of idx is 98.62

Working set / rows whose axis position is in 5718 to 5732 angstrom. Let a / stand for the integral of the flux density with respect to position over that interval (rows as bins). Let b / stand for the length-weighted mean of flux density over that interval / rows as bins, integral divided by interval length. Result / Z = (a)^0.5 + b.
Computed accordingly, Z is 135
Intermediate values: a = 1377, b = 98.4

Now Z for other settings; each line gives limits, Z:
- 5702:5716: 128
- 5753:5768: 134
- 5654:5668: 129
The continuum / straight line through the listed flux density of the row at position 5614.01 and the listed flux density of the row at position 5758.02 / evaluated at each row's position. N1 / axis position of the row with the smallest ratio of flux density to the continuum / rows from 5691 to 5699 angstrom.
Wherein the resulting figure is 5698.67 angstrom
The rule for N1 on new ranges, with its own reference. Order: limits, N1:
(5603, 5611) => 5603.68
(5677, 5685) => 5684.25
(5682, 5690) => 5686.87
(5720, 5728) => 5721.02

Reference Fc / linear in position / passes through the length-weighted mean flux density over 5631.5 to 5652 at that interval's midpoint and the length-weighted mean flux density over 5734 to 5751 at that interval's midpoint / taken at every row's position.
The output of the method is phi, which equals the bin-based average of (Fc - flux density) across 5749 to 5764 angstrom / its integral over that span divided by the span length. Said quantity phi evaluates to 2.0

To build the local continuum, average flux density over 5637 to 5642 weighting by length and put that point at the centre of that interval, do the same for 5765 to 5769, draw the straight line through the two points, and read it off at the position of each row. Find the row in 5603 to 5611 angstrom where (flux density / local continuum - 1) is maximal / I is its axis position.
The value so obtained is 5608.84 angstrom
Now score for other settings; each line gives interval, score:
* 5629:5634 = 93.7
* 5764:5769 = 97.9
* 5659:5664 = 92.9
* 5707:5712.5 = 91.4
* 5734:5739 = 97.9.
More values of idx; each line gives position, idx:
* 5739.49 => 98.62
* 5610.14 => 94.54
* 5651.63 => 93.84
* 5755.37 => 96.07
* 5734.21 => 97.05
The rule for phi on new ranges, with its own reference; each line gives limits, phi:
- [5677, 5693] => 0.5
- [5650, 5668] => 0.6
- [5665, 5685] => 1.0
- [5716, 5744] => -0.9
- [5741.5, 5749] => 0.4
